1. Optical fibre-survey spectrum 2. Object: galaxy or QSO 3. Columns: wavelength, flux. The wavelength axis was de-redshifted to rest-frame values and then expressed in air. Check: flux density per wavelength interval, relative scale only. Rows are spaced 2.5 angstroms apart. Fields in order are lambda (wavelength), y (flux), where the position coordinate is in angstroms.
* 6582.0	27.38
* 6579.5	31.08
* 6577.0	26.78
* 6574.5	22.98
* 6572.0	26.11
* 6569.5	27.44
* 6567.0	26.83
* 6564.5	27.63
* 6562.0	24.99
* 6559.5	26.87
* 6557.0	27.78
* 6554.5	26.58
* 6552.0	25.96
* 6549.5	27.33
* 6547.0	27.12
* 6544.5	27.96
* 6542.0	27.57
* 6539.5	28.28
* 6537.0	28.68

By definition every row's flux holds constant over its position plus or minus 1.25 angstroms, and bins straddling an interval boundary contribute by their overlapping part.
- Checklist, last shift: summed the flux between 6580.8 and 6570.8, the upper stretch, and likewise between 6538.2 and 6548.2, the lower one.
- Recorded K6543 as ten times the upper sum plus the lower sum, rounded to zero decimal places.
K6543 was 1180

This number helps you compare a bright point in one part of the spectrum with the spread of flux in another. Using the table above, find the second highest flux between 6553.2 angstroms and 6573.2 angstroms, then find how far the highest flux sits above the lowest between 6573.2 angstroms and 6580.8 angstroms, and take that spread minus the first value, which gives -19.5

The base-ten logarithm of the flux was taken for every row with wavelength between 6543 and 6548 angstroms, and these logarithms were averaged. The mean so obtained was 1.44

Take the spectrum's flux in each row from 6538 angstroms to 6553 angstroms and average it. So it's 27.4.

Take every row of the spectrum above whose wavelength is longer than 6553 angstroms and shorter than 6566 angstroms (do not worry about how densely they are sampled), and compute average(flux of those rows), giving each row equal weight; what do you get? 26.8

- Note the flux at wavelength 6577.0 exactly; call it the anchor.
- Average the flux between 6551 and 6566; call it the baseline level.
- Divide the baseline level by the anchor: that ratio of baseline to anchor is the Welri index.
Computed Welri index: 0.995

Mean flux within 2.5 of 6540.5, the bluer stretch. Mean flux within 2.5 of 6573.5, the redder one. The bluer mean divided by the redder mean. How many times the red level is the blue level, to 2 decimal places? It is 1.14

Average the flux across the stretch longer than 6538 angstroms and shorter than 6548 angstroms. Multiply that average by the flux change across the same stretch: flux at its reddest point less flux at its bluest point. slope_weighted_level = -32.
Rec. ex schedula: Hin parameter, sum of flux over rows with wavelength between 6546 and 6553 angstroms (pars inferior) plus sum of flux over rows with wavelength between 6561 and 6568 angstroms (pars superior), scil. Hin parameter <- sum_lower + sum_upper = 160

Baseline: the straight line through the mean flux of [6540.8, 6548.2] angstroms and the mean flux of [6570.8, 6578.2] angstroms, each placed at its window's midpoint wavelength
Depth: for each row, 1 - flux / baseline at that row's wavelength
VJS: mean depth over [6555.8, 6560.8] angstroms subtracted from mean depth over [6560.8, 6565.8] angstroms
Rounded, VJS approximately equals 0.02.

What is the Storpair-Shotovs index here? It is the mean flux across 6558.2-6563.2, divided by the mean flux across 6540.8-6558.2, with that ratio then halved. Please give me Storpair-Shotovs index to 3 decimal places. 0.477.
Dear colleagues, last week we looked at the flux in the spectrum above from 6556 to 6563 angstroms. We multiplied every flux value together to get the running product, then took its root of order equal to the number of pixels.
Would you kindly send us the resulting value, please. 26.5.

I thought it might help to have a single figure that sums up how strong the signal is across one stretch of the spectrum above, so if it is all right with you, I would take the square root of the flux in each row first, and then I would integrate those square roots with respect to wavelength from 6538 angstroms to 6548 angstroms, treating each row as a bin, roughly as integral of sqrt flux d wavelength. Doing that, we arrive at 52.7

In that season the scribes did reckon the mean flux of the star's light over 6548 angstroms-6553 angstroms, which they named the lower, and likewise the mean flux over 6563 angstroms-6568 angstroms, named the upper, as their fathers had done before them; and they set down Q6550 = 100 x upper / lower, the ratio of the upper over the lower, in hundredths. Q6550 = 102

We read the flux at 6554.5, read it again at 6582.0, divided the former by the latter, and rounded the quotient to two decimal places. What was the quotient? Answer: 0.97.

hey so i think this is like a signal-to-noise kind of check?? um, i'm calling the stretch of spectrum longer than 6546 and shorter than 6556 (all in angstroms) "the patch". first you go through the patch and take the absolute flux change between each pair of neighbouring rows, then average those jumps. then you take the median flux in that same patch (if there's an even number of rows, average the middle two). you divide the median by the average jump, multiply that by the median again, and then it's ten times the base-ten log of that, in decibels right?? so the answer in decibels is 29.9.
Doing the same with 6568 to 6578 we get 24.0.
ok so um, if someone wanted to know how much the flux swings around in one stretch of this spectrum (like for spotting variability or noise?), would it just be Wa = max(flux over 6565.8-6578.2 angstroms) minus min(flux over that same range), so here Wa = 4.5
